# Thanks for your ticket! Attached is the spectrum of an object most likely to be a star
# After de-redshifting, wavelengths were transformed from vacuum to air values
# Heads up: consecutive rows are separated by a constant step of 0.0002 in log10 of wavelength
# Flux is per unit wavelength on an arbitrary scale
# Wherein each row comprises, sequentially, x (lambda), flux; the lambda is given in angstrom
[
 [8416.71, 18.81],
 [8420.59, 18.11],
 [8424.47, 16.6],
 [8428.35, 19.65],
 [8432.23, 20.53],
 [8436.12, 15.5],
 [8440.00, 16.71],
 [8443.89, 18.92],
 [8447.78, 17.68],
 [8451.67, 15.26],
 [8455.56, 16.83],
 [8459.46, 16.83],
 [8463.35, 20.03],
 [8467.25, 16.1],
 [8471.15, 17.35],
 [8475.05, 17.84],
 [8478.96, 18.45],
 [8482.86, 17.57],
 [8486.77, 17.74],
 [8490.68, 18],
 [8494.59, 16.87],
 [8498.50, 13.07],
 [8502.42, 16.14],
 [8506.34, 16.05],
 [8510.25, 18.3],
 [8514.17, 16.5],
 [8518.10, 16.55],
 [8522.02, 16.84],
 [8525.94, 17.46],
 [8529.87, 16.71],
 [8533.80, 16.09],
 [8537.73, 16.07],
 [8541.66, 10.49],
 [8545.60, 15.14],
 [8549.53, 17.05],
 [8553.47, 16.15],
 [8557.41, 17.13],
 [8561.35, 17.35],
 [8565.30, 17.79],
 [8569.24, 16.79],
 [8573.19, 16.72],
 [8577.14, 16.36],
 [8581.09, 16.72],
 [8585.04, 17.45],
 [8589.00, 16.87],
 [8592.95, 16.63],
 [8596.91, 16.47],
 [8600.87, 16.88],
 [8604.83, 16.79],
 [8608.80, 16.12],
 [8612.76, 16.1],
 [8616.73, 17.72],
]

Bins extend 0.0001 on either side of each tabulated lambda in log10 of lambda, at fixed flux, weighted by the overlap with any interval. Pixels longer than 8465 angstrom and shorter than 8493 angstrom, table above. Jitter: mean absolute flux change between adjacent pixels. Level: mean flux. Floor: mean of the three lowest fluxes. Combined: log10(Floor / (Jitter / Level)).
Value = 2.7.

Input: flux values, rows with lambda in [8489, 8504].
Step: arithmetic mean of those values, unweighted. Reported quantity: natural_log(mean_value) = 2.77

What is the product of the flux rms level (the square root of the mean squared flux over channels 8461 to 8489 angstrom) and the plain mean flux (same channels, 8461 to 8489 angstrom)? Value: 320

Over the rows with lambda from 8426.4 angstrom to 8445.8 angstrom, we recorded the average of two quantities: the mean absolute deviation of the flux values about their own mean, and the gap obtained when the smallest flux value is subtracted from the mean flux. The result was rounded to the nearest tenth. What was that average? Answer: 2.2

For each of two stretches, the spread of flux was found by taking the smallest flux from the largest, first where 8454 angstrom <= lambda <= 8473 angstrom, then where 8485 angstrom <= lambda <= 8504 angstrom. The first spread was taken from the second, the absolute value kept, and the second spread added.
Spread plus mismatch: 6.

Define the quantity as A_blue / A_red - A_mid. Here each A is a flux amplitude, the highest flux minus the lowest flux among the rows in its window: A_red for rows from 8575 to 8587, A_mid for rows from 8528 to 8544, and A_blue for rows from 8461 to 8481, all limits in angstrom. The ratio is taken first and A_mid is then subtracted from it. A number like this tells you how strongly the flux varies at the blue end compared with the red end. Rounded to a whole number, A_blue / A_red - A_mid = -3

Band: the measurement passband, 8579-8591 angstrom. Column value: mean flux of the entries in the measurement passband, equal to 17.0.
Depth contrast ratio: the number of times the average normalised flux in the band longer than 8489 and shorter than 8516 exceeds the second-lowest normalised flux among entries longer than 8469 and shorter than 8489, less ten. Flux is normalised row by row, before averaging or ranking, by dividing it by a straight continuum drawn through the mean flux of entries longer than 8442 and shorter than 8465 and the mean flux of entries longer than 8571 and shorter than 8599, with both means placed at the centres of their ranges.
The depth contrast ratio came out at -9.06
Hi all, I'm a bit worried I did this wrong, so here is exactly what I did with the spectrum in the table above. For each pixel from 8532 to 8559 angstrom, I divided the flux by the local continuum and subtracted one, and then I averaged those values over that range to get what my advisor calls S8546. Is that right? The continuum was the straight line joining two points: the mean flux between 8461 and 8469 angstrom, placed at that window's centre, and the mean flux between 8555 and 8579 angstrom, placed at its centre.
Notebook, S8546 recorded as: -0.10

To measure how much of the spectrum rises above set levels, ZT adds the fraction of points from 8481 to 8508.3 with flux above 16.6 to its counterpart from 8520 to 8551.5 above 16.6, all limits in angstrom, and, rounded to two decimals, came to 1.07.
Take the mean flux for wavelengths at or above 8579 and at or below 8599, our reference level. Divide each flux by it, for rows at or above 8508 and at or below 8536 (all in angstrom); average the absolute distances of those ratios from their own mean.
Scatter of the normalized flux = 0.03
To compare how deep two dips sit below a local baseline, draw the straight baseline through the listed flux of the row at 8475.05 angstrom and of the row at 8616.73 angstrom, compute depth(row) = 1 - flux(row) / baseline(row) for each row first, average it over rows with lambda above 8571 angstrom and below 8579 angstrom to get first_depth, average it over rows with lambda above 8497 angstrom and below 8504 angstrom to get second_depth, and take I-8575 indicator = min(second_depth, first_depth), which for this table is 0.068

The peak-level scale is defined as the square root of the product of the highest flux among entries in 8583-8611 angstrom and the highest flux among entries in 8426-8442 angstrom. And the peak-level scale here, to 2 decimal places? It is 18.93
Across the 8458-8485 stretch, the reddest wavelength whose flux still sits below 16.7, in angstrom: 8467.25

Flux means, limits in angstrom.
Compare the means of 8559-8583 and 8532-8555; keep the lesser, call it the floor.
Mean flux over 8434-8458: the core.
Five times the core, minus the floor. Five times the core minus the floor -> 69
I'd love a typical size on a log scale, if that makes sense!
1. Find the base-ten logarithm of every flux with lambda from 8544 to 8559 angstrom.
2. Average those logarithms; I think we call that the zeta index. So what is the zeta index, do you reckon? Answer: 1.21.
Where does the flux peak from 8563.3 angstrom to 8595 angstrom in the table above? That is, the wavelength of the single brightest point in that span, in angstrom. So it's 8565.30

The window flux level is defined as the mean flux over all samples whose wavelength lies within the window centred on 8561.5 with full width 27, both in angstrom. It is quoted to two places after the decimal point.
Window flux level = 17.00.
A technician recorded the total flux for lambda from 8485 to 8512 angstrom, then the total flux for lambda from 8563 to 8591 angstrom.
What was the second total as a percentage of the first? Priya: 102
